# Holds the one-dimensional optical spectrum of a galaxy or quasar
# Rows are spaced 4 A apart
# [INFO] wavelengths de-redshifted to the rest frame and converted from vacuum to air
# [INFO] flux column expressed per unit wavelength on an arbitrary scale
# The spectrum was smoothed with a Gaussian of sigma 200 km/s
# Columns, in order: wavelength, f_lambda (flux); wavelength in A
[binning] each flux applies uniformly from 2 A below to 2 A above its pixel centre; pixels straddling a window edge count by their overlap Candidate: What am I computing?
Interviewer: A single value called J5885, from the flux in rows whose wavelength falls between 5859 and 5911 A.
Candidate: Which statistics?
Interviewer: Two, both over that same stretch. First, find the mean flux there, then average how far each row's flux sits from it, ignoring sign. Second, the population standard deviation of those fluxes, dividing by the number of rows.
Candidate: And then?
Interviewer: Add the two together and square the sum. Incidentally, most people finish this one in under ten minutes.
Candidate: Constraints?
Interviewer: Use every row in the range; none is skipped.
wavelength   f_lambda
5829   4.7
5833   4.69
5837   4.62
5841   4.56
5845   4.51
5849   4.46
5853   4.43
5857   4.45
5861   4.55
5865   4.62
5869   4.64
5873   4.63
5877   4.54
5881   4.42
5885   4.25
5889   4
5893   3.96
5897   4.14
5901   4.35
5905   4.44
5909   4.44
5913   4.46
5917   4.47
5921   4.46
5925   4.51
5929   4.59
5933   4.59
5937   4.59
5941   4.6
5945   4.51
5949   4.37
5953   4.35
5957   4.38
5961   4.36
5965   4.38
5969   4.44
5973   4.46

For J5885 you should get 0.168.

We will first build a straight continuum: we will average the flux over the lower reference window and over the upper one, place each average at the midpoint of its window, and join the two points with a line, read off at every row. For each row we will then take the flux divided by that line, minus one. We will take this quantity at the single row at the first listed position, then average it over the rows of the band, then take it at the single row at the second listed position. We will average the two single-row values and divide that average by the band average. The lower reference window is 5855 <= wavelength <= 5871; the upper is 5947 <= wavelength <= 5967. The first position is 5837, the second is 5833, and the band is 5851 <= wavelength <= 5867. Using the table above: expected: -0.5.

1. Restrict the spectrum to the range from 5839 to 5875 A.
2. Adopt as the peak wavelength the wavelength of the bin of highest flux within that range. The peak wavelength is 5869 A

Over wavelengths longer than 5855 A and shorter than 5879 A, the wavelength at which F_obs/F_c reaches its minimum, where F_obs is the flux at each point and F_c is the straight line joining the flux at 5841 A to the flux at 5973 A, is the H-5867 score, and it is 5857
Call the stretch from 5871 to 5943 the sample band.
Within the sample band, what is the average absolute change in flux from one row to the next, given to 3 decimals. 0.078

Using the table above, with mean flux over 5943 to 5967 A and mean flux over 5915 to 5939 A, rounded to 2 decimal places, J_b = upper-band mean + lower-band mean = 8.93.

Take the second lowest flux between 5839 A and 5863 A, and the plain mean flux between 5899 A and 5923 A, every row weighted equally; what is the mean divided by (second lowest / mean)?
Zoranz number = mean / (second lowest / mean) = 4.42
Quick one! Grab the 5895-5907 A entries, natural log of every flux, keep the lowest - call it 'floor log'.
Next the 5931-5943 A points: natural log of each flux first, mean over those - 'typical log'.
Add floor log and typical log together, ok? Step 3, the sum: 2.95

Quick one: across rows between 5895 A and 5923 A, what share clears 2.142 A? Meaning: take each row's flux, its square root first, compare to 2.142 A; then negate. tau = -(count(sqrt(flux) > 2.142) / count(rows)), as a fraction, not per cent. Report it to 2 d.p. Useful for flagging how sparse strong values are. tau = 0.00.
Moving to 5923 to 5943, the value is -0.80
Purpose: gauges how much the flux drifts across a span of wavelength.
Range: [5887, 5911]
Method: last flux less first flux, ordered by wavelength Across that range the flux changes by 0.44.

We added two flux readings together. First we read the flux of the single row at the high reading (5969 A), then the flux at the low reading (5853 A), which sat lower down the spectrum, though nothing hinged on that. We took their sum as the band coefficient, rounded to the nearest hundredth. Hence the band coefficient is 8.87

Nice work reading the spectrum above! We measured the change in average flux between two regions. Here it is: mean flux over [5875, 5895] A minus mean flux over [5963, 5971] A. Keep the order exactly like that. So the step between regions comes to -0.18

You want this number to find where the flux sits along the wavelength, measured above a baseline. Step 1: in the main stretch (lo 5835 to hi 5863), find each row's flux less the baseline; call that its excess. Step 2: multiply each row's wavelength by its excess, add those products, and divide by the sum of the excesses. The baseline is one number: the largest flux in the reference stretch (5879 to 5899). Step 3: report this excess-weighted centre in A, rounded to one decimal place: 5845.8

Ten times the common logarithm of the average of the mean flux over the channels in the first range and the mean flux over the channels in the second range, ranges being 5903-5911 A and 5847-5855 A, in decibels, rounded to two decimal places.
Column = 6.48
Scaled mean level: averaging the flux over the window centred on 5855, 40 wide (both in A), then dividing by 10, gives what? 0.455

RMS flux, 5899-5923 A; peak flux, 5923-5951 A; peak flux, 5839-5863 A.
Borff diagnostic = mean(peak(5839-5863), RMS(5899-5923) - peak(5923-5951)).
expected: 2.20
